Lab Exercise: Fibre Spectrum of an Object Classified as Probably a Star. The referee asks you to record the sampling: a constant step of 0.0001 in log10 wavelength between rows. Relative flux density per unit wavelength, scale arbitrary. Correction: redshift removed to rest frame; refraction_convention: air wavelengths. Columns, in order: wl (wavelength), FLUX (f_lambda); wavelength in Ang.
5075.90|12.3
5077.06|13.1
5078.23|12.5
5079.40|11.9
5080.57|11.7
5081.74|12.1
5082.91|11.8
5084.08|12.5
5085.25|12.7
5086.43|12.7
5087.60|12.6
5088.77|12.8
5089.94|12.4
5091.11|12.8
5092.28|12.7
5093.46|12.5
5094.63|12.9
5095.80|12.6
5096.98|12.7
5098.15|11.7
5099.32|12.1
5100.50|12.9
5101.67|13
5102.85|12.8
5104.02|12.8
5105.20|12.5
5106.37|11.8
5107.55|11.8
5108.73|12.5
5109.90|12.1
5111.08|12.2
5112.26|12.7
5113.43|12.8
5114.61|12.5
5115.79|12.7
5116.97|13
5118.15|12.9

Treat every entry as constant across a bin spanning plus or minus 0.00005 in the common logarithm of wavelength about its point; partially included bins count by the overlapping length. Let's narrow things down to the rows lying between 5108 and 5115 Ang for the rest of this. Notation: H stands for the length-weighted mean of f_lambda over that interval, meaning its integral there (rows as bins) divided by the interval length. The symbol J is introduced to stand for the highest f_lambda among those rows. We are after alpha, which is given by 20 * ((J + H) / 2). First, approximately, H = 12.5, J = 12.8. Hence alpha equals 253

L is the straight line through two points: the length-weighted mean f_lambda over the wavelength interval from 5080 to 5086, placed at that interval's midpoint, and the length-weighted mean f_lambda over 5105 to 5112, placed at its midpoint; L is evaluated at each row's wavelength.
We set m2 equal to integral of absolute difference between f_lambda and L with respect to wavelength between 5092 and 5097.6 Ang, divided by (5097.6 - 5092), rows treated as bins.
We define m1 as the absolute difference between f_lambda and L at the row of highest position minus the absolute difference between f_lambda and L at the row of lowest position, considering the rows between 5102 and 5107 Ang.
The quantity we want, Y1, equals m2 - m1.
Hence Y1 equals 0.8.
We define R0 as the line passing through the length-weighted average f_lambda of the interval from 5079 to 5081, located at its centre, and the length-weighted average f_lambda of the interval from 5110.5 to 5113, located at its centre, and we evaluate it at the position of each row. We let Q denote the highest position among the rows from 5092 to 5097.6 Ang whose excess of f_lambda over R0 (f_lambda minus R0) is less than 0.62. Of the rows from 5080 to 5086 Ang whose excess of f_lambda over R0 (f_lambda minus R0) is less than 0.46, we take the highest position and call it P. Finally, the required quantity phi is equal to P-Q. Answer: -14.1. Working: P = 5082.91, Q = 5096.98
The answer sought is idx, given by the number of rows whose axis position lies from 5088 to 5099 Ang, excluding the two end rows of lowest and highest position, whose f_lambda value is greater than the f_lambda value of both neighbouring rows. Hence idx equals 3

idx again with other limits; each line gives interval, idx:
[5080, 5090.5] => 2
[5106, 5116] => 2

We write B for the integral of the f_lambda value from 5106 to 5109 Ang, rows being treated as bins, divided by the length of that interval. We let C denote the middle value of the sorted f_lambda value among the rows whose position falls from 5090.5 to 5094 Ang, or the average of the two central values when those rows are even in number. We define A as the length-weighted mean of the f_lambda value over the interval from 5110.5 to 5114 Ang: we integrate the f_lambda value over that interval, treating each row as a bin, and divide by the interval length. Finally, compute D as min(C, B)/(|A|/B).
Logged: 11.4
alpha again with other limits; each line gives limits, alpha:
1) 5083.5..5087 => 253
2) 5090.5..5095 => 256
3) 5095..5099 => 251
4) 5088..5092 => 255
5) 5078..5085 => 246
